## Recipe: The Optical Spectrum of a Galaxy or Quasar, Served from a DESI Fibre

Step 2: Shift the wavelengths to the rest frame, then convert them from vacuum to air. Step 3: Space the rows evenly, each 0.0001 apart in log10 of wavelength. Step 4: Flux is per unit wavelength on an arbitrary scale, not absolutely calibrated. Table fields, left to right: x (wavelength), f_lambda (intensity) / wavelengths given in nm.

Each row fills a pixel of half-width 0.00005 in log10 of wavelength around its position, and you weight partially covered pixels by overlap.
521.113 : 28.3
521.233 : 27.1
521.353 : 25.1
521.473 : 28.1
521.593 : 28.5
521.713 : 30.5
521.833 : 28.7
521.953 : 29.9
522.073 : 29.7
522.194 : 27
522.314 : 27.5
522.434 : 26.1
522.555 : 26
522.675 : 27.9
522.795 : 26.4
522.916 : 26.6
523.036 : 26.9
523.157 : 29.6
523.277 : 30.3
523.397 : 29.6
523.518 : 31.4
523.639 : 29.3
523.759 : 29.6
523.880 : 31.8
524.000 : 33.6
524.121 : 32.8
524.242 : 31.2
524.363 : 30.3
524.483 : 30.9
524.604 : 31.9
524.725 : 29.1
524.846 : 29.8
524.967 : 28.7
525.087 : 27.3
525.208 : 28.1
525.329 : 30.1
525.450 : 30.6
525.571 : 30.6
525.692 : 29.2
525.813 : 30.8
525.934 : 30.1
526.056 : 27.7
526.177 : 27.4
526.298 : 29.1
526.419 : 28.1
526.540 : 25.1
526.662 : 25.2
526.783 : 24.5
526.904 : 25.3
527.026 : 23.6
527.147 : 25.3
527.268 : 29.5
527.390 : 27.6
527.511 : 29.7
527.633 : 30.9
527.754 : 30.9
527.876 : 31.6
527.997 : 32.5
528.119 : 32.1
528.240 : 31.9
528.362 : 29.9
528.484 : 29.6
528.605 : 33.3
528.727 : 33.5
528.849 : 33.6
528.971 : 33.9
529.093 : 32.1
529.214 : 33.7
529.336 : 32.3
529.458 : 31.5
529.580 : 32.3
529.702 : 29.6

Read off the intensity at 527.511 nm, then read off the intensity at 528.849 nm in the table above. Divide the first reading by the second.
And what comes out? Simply 0.88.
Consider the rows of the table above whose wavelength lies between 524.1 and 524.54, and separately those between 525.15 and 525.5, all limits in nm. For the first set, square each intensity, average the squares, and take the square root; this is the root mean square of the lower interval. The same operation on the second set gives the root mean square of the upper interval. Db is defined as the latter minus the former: -1.7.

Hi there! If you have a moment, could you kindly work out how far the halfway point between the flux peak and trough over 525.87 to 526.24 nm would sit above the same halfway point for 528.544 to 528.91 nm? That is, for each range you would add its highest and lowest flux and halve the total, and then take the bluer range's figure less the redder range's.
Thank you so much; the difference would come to -4.7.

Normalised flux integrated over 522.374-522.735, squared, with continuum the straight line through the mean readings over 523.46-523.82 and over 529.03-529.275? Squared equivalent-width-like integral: 0.106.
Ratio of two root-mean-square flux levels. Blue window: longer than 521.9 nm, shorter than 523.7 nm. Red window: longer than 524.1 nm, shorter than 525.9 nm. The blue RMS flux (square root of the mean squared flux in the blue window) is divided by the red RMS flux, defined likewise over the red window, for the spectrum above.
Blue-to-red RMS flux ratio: 0.94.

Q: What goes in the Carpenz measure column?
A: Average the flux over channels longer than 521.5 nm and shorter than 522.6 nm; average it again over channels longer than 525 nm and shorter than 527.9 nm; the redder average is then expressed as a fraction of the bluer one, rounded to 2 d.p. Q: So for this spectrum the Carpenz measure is 1.00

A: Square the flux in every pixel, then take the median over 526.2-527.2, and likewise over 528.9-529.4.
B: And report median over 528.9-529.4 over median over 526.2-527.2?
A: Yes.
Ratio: 1.7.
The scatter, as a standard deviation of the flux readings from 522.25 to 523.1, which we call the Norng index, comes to 0.7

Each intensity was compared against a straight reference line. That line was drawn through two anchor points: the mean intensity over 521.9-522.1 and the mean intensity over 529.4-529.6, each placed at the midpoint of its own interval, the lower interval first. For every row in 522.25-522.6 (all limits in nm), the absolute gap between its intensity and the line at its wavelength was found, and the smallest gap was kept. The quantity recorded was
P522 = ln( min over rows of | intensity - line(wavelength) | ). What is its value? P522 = 0.9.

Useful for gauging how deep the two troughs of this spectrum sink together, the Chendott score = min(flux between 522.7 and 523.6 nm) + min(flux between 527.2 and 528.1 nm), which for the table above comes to 54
